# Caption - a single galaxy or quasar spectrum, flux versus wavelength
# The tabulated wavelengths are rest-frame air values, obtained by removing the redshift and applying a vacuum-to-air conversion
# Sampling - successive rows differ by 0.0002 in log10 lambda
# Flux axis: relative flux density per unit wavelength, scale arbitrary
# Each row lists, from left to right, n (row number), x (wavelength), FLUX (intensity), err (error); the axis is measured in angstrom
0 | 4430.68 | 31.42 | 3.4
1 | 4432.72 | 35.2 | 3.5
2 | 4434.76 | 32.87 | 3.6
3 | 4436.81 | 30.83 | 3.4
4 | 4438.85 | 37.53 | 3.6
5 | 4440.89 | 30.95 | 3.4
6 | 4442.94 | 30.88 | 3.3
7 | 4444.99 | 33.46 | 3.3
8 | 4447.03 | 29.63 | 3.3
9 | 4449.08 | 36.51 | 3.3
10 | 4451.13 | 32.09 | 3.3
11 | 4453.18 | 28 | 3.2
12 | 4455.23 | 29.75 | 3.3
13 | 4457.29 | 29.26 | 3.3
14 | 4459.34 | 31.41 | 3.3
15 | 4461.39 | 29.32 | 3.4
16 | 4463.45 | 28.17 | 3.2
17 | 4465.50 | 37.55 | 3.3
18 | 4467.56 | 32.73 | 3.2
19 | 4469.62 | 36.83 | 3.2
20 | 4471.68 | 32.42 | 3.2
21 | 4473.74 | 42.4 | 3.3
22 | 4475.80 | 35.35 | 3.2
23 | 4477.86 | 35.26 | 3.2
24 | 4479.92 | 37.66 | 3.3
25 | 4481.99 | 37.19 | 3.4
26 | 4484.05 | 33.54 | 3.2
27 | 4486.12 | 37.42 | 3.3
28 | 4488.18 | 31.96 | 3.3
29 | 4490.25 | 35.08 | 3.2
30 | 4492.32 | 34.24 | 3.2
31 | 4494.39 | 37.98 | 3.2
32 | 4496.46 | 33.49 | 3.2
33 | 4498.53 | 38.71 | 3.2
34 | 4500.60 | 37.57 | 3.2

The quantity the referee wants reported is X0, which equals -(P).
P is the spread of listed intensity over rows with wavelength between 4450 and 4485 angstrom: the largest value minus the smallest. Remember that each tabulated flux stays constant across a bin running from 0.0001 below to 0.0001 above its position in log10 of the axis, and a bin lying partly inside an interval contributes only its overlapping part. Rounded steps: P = 14.4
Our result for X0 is -14.4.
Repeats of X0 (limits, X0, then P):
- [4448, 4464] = -8.5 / 8.5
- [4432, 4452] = -7.9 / 7.9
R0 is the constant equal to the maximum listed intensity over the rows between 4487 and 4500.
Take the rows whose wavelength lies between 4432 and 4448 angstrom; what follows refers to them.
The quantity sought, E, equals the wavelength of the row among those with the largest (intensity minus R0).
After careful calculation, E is 4438.85 angstrom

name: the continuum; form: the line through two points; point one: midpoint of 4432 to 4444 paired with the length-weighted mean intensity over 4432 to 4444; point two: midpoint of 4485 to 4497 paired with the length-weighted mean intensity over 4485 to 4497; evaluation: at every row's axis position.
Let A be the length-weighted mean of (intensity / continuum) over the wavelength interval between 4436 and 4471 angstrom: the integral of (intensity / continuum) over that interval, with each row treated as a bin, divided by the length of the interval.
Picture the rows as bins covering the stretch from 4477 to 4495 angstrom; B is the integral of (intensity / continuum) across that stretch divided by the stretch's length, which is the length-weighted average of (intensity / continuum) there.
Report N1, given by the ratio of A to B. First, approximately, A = 0.955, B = 1.02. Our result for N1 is 0.94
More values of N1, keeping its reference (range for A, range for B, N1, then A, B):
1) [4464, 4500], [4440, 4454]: 1.08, 1.031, 0.95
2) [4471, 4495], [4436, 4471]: 1.08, 1.033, 0.95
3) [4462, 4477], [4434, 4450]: 1.03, 1.020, 0.99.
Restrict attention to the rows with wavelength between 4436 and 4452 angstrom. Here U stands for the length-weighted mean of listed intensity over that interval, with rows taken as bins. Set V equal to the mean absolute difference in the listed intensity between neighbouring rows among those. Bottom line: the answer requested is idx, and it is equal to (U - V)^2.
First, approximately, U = 33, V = 4.4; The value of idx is 803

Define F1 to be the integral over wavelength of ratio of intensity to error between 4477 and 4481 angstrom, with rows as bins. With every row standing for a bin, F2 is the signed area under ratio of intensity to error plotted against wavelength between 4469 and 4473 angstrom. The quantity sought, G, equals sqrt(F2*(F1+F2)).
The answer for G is 62.1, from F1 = 45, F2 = 44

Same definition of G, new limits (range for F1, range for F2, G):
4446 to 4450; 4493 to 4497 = 61.7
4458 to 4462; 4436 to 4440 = 54.4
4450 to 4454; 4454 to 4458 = 51.0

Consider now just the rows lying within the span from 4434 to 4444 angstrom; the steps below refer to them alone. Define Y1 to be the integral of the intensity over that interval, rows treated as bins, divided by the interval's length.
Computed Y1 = 33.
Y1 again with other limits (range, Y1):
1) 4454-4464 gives 30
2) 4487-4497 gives 35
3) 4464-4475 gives 36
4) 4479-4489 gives 36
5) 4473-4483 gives 37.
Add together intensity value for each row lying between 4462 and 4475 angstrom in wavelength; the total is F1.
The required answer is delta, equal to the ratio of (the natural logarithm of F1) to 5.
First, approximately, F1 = 210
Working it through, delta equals 1.07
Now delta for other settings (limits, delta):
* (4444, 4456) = 1.05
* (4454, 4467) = 1.04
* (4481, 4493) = 1.07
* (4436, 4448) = 1.05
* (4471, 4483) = 1.08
